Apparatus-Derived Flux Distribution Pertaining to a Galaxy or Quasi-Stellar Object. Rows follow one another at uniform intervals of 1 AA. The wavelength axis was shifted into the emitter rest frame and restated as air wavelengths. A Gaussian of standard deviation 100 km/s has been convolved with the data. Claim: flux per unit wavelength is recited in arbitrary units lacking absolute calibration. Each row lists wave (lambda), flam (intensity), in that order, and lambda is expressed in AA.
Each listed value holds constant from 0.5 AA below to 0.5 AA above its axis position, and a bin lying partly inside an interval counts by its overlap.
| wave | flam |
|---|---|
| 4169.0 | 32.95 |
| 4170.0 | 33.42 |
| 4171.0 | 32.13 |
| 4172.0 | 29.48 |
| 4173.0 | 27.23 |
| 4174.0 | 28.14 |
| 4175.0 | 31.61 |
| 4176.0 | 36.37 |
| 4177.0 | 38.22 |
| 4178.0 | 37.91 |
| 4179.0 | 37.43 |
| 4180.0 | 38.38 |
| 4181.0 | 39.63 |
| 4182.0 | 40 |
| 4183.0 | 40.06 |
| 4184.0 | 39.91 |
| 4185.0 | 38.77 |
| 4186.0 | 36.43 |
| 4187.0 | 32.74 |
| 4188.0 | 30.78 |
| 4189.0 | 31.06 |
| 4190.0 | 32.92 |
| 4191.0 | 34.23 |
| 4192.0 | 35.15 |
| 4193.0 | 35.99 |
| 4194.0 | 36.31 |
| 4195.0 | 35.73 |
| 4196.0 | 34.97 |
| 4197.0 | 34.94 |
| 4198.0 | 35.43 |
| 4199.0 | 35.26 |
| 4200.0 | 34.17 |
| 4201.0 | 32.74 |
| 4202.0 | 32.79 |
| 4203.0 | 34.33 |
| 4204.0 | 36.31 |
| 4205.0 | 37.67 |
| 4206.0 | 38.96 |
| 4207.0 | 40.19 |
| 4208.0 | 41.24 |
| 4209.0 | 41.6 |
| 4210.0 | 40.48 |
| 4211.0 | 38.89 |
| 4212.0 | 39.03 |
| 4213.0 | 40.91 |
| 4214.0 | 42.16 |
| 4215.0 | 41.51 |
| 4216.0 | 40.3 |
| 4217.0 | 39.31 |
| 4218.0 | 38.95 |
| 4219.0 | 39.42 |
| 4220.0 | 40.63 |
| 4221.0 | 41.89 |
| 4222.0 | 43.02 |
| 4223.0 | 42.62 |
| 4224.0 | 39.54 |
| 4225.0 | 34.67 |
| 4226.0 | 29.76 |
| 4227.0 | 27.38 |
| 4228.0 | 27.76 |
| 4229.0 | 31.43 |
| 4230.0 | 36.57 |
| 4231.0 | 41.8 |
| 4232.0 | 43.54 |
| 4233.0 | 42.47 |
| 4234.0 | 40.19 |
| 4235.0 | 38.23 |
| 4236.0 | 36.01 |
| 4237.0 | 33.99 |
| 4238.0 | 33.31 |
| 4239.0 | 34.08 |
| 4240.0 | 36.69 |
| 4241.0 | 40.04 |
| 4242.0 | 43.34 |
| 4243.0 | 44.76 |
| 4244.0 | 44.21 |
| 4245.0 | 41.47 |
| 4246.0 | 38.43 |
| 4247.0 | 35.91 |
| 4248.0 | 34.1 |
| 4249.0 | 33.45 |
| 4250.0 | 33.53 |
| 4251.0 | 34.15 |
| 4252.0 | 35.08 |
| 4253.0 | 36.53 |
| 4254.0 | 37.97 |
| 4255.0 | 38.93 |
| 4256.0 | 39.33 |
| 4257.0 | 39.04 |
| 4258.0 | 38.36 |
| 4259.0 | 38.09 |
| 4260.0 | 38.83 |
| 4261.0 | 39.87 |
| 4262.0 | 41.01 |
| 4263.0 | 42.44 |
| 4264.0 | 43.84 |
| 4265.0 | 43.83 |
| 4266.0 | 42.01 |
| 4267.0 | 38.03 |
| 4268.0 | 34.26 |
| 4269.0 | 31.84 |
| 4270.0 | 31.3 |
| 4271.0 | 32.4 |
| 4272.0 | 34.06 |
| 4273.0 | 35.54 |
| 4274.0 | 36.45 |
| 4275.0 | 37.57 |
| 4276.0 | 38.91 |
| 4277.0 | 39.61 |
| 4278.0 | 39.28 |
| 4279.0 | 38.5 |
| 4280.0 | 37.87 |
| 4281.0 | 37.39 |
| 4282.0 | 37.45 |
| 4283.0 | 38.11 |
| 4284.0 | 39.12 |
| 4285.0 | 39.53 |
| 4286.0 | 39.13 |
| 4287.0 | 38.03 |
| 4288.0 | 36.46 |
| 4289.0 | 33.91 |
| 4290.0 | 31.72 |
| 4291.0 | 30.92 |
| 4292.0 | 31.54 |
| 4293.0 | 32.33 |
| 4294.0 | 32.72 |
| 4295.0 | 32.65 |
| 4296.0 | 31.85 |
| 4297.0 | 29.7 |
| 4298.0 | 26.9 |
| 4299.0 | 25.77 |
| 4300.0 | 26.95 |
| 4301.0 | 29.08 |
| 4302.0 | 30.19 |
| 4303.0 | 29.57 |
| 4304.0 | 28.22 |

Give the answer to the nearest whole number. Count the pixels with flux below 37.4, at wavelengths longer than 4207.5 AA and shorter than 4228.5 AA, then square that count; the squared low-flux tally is 16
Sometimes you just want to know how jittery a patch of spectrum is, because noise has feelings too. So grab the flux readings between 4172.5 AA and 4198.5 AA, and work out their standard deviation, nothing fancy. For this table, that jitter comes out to 3.5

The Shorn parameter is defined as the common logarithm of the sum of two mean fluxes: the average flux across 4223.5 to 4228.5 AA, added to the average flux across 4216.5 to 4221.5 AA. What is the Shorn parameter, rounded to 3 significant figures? 1.86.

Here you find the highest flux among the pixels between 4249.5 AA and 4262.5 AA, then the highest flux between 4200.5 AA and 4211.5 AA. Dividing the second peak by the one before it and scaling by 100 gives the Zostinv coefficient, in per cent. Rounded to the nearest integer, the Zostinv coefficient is 101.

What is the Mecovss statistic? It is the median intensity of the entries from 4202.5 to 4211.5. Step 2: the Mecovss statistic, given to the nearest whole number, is 39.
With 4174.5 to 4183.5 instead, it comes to 38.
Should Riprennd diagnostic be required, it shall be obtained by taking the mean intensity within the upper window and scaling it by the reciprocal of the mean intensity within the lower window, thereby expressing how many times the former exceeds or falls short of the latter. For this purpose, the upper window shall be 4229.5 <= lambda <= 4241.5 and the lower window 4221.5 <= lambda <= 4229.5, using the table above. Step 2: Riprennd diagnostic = 1.10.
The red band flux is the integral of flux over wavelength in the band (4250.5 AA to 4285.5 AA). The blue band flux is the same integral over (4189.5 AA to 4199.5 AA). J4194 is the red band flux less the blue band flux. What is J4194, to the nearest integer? 976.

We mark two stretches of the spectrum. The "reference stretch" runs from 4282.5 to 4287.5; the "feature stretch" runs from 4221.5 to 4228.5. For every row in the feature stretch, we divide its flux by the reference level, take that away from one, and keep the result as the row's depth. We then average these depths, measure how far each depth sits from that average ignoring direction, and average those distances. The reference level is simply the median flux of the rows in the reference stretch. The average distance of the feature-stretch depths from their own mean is 0.15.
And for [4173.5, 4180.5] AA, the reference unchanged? 0.08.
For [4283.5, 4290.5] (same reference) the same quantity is 0.06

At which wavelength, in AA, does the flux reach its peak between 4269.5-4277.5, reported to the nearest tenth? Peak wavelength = 4277.0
